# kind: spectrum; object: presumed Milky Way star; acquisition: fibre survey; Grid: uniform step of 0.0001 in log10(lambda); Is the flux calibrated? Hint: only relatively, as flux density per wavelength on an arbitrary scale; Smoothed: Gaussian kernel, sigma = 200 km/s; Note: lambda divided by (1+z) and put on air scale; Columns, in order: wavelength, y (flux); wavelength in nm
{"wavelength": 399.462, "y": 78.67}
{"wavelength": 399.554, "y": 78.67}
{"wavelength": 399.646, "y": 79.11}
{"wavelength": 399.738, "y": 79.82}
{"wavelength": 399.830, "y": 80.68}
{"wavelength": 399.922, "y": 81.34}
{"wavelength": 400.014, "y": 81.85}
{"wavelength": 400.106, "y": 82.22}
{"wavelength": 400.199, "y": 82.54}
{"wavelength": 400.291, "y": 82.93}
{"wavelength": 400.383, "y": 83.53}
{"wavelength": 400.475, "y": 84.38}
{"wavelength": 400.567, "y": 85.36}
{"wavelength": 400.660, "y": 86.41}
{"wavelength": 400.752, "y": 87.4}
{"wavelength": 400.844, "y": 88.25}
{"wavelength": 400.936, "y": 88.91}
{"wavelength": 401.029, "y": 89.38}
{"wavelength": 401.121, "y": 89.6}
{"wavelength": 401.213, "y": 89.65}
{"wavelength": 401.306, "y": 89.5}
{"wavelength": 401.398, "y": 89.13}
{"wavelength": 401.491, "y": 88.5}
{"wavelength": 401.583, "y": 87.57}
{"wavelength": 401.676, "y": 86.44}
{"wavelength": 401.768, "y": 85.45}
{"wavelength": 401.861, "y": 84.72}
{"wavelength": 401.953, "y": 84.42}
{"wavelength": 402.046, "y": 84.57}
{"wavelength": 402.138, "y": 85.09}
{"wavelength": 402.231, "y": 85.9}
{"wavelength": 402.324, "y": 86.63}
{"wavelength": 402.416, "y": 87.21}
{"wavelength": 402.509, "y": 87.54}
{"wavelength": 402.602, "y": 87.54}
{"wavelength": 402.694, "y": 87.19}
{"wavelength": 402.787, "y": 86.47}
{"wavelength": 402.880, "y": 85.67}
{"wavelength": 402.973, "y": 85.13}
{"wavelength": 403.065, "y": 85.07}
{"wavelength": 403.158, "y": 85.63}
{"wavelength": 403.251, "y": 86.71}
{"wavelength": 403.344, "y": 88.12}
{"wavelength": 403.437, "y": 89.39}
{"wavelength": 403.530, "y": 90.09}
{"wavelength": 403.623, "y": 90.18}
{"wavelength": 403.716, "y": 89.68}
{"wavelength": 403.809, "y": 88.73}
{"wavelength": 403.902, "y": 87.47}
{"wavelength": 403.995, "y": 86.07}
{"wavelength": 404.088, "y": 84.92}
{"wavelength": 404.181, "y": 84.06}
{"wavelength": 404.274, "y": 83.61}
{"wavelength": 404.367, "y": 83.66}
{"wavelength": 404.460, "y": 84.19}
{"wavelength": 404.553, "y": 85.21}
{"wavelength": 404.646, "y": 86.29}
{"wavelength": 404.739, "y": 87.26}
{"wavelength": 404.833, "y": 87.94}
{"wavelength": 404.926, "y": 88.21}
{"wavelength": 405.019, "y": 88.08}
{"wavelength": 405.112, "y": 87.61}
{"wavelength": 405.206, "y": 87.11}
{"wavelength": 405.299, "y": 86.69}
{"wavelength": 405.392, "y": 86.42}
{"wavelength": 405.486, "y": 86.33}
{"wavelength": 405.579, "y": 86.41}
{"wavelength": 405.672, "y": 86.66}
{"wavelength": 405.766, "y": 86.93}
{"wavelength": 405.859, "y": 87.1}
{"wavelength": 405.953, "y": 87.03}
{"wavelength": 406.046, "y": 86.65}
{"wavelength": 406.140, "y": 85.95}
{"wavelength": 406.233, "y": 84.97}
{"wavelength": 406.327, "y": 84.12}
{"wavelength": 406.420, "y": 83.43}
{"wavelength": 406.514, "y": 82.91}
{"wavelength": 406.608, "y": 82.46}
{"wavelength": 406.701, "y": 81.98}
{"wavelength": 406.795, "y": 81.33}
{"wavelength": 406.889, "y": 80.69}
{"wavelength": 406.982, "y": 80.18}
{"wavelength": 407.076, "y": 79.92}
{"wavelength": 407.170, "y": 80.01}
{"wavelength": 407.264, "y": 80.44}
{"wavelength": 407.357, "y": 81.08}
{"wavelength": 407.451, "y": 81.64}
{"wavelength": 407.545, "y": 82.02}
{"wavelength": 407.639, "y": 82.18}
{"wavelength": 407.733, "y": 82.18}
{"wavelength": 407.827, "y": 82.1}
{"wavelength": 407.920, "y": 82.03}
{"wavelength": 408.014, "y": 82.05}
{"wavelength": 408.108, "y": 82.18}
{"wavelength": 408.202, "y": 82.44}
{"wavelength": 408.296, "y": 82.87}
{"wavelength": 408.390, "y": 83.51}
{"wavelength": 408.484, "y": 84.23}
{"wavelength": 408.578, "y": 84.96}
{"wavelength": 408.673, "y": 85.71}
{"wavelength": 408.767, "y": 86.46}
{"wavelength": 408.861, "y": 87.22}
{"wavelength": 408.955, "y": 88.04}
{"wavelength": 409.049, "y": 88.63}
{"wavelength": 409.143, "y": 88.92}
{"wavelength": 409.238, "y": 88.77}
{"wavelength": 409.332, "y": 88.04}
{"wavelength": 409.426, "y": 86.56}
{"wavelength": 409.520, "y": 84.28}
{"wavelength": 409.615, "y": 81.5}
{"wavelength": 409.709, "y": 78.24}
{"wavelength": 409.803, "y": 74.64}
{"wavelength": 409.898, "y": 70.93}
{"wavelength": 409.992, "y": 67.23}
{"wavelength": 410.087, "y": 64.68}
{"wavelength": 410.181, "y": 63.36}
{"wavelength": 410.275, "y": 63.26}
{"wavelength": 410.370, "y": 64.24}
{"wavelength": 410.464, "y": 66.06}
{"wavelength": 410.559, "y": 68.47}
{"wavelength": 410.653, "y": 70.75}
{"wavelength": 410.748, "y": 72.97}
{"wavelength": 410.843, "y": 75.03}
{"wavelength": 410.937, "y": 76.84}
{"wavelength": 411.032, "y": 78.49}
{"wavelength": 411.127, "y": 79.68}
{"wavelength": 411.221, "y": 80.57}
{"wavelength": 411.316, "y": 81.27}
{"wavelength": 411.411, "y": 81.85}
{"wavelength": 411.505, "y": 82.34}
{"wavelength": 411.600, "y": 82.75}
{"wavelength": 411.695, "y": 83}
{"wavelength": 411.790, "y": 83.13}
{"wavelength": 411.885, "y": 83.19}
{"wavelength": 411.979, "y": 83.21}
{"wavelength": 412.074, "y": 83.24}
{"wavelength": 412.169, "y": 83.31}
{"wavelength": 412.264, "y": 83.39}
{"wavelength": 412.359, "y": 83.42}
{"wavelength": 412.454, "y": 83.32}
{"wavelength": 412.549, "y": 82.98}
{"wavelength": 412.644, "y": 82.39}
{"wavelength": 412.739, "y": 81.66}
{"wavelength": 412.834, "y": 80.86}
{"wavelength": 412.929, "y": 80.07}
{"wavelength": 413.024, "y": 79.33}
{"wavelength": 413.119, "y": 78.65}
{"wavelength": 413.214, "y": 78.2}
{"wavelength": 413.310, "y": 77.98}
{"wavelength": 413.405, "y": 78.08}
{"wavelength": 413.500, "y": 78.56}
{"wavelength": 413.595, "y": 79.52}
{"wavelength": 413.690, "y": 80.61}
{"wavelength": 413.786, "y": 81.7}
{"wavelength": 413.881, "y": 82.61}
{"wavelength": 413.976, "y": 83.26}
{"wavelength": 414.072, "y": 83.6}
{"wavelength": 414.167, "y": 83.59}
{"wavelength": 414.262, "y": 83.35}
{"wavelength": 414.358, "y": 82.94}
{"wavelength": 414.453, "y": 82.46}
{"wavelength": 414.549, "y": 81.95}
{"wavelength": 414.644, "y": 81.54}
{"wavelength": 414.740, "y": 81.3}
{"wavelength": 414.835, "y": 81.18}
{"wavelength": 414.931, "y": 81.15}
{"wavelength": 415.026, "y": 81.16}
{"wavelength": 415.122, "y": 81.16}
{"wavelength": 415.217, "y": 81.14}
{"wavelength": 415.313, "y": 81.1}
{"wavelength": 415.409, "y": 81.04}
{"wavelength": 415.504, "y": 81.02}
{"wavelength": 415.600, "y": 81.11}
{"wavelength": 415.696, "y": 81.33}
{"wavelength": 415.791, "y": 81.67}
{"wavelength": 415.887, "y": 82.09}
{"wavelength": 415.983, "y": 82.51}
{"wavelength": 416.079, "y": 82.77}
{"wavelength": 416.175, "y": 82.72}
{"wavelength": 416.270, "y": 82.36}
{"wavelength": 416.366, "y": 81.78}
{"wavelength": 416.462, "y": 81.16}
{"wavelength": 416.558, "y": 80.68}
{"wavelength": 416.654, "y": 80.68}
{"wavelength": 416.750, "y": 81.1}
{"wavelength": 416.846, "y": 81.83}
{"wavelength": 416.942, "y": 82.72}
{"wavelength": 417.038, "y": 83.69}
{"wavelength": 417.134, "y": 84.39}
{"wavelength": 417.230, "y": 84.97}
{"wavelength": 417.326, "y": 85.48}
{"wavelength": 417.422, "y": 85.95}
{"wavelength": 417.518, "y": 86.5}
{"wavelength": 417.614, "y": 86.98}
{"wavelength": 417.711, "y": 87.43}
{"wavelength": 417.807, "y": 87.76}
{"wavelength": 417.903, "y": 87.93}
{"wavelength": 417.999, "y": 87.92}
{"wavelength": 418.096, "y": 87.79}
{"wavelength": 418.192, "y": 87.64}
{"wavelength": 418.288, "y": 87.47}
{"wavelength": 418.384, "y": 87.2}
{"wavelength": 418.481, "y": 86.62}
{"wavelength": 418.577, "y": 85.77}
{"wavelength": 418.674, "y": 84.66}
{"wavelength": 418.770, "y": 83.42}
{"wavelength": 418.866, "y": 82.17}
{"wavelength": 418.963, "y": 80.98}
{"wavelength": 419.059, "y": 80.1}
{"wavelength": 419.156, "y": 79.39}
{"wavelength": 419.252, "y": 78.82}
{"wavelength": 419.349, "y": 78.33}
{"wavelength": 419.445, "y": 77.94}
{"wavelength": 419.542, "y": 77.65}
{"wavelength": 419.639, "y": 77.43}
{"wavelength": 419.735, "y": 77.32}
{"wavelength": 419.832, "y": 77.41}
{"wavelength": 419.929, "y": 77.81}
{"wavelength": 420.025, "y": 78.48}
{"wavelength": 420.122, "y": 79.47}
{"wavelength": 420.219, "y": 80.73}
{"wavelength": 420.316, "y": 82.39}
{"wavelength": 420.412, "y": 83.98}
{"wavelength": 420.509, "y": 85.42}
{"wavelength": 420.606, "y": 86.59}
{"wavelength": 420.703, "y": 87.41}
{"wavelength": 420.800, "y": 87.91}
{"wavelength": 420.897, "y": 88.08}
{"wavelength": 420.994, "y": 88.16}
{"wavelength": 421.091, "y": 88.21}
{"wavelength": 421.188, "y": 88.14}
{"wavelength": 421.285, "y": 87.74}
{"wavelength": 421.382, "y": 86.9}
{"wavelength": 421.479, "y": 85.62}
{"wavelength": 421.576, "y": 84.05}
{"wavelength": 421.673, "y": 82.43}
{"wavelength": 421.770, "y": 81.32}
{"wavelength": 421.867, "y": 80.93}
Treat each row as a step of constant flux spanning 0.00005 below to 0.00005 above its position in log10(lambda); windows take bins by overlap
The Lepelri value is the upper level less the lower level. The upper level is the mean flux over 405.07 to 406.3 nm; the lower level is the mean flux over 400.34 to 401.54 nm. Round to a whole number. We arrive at -1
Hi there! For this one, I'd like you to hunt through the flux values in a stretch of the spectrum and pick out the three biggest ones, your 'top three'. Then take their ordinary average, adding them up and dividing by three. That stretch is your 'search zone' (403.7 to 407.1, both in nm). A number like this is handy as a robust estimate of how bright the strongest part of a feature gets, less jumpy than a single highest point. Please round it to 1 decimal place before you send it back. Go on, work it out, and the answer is 88.9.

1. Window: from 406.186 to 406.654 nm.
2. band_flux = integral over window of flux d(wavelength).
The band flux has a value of 39.1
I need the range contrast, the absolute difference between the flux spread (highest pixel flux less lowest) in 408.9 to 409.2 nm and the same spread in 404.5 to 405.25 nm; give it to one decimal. 2.1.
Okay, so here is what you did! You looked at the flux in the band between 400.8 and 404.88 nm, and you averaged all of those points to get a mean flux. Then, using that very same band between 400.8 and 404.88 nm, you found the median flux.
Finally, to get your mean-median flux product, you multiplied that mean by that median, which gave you 7558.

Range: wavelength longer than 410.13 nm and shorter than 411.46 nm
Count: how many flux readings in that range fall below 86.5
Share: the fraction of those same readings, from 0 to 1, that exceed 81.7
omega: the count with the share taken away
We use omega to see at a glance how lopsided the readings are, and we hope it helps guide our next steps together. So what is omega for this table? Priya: 14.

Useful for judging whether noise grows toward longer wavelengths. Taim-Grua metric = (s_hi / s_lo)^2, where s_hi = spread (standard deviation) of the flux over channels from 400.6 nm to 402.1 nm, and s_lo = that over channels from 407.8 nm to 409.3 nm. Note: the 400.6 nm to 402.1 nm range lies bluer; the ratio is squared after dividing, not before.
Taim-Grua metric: 0.51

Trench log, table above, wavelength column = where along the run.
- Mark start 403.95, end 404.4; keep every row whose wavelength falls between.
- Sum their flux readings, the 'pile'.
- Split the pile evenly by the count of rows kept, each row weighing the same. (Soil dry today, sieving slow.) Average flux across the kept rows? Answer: 84.5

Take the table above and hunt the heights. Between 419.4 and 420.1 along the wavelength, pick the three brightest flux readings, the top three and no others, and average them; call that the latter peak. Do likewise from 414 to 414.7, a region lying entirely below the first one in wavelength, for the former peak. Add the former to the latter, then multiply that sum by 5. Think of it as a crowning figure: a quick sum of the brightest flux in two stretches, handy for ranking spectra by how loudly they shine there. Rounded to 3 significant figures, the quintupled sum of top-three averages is 808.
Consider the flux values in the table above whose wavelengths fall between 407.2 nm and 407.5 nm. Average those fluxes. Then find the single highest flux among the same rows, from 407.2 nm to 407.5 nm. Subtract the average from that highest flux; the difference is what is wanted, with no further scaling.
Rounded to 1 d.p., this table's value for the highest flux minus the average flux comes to 0.6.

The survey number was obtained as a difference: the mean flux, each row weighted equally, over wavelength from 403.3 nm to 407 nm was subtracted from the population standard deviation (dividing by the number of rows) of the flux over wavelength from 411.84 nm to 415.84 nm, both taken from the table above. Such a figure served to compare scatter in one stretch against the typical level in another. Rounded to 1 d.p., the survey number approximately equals -84.3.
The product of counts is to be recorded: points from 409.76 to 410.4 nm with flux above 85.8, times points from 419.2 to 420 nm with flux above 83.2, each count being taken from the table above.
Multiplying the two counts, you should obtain 0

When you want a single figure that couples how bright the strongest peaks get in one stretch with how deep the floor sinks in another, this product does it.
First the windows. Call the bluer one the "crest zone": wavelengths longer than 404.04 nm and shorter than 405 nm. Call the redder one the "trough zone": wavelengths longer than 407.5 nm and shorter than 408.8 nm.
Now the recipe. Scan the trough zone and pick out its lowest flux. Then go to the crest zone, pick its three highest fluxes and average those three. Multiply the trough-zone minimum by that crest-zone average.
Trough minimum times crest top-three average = 7202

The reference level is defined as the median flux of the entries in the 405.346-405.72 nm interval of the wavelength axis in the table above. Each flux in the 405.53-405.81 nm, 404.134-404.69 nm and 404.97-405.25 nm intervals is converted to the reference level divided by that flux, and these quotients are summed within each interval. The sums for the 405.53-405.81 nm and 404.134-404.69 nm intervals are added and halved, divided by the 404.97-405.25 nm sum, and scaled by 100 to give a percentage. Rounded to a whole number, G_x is 154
